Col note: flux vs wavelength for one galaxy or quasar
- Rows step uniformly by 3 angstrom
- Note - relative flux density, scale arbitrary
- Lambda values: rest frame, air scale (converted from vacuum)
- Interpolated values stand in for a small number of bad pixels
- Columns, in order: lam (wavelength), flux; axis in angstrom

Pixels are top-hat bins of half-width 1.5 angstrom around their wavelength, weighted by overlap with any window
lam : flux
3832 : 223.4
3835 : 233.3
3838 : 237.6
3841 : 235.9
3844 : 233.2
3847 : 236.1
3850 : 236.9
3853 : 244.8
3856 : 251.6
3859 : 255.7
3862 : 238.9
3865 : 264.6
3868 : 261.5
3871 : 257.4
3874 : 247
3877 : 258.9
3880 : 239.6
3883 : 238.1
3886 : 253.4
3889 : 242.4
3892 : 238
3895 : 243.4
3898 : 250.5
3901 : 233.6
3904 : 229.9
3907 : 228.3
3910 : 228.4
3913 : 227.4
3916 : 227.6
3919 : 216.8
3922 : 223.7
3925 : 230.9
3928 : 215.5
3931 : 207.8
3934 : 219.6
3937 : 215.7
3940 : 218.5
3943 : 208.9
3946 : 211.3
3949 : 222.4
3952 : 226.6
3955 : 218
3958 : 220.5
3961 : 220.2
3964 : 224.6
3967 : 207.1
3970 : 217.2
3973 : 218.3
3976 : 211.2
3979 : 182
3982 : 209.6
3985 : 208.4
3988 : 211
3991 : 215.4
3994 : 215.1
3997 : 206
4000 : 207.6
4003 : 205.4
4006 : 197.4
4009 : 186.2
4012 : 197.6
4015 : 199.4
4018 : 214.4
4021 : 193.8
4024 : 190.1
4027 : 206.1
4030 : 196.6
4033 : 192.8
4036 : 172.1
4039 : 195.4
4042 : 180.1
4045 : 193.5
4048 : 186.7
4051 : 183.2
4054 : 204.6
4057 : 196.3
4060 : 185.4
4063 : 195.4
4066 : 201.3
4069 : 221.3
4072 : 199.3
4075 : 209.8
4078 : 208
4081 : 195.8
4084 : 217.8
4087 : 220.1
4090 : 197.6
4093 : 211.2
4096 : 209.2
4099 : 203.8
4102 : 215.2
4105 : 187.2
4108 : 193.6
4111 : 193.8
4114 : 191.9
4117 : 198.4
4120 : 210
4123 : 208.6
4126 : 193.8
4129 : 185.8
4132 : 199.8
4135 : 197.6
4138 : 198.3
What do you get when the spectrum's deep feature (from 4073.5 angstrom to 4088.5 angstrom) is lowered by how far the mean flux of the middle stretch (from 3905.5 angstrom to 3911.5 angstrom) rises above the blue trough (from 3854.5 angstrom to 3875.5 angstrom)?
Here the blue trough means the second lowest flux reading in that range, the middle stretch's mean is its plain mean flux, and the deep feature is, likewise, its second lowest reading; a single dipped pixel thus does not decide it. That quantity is 227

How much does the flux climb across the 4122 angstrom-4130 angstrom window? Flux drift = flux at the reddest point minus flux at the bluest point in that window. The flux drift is -23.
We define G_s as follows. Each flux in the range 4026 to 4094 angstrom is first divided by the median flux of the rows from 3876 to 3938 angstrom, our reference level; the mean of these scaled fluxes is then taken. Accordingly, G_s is 0.86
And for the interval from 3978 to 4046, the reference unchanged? 0.87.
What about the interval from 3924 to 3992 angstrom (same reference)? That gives 0.93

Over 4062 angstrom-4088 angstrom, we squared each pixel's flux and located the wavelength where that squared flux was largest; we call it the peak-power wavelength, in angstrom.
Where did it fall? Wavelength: 4069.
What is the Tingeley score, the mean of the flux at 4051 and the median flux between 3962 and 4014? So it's 196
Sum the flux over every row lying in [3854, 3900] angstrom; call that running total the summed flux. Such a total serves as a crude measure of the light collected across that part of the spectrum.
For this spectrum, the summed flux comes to 3741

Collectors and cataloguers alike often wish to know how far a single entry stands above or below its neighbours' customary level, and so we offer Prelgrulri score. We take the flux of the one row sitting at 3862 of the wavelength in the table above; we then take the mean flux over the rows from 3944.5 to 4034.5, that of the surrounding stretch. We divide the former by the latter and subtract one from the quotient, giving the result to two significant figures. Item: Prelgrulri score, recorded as 0.15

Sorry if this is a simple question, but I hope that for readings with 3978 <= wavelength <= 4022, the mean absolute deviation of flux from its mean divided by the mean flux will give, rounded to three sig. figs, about 0.0415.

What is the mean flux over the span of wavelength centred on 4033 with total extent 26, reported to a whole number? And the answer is 191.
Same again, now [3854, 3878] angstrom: 254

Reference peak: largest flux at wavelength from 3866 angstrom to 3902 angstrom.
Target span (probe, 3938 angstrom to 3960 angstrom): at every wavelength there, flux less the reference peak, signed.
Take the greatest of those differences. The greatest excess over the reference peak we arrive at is -35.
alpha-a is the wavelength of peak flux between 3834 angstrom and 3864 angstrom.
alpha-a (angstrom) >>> 3859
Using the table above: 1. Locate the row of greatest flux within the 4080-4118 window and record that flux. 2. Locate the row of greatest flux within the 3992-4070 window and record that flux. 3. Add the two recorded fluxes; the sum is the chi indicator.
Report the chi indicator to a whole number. 441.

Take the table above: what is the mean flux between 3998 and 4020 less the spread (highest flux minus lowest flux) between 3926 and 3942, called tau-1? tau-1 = 189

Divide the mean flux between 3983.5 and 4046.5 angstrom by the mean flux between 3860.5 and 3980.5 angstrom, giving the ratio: 0.87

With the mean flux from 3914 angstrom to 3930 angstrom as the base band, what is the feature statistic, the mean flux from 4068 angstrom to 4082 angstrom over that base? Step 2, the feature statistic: 0.93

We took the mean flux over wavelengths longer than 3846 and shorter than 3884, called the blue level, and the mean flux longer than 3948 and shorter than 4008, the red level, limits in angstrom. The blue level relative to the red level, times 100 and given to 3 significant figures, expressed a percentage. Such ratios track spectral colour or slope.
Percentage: 117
